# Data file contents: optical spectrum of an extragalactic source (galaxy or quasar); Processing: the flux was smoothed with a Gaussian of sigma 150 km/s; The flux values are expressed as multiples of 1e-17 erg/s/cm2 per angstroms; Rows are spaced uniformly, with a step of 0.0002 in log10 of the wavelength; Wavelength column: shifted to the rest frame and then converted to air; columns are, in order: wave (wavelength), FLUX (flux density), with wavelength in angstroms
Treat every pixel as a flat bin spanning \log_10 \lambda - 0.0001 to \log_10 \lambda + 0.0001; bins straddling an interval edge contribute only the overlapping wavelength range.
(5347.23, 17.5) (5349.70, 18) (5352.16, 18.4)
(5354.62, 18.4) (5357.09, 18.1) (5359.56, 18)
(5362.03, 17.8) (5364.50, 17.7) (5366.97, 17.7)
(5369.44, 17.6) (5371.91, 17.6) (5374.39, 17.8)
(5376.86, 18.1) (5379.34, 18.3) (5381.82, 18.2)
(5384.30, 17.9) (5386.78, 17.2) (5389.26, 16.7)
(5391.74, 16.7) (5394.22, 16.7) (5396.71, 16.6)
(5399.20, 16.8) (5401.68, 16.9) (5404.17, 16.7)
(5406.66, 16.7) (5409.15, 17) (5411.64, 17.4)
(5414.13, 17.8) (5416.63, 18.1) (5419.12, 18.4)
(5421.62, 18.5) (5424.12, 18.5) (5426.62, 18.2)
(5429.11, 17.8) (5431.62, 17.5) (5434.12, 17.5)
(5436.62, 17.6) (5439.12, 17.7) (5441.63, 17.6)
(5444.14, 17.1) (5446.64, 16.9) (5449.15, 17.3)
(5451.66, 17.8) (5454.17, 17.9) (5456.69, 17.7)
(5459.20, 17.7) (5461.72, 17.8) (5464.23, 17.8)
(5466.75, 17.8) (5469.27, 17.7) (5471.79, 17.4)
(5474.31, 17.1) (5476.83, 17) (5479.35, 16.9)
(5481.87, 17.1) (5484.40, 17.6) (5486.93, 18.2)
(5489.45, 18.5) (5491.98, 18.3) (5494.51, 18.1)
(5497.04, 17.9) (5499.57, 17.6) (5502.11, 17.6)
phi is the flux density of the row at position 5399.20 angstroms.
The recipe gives 16.8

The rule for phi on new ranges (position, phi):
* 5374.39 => 17.8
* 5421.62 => 18.5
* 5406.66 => 16.7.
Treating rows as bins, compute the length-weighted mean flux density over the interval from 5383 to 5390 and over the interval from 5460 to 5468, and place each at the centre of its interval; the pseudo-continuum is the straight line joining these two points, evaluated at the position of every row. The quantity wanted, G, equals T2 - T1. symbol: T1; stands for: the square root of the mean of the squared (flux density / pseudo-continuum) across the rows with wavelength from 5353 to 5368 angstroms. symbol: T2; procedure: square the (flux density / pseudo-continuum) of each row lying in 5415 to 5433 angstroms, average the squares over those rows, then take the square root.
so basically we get -0.012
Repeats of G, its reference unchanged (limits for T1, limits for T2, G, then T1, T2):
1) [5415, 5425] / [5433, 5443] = -0.050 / 1.05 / 1.00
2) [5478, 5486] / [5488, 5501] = 0.045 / 0.96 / 1.01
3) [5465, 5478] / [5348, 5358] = 0.089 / 0.98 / 1.06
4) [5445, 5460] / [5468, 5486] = -0.024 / 0.99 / 0.97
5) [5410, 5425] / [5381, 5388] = -0.008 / 1.04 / 1.03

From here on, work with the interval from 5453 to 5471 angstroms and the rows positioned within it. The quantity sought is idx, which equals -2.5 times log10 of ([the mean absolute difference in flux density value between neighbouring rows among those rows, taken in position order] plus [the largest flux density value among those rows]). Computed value -3.14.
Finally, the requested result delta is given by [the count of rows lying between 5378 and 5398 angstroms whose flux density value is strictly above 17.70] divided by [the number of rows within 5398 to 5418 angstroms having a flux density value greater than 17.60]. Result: 1.5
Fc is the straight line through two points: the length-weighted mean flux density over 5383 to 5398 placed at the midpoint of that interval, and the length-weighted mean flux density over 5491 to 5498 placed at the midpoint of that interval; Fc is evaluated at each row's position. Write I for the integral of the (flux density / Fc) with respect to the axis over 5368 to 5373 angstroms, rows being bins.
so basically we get 5 angstroms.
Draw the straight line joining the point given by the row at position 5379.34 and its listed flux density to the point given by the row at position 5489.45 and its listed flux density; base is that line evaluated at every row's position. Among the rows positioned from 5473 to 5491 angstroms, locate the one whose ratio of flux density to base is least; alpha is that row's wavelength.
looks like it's 5479.35 angstroms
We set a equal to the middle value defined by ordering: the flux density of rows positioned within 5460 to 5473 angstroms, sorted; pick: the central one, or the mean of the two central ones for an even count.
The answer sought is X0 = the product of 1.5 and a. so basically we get 26.7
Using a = 17.8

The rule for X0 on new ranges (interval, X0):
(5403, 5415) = 25.5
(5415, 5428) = 27.6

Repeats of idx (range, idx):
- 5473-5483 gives -3.09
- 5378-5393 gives -3.17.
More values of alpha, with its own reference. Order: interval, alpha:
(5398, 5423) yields 5406.66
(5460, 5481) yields 5479.35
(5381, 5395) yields 5394.22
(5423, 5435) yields 5434.12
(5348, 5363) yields 5362.03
